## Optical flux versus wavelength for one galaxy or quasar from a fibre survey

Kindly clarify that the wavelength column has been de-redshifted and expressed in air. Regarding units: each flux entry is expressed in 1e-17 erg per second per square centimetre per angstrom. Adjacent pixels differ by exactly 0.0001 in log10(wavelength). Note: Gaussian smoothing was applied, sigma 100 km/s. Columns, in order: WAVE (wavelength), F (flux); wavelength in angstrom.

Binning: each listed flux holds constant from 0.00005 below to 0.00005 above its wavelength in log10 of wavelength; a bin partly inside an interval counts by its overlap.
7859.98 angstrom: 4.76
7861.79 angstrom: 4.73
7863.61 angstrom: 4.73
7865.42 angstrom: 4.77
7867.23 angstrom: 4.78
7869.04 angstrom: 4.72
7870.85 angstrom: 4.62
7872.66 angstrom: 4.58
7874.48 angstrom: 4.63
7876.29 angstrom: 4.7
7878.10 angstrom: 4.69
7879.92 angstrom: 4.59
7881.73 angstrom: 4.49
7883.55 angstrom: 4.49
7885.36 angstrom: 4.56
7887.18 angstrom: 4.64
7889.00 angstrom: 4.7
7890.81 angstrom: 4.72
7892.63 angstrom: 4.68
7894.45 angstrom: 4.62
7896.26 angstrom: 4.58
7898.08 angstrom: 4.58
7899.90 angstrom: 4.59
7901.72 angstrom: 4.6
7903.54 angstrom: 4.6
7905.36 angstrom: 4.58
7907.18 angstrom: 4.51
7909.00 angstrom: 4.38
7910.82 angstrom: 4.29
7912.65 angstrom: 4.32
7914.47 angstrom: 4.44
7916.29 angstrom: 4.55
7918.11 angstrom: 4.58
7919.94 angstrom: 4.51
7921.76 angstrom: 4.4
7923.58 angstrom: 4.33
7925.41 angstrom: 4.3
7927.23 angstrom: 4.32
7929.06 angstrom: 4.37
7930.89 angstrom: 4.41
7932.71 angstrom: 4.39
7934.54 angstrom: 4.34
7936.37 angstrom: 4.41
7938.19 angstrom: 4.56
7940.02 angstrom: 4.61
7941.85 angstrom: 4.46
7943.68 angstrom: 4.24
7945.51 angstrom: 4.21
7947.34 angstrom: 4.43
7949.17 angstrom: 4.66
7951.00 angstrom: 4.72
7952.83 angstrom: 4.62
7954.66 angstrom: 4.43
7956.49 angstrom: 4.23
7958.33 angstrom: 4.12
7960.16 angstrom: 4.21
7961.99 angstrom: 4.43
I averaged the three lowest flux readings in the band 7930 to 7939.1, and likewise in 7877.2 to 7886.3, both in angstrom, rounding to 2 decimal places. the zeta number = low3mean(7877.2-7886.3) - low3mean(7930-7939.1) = 0.13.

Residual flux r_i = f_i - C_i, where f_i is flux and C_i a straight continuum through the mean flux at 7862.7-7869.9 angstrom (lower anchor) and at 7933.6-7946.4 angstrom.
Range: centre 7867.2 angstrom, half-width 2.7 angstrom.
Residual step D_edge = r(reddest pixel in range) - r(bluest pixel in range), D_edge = -0.03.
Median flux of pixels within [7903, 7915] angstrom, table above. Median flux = 4.44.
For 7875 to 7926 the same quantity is 4.58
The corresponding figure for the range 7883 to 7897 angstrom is 4.63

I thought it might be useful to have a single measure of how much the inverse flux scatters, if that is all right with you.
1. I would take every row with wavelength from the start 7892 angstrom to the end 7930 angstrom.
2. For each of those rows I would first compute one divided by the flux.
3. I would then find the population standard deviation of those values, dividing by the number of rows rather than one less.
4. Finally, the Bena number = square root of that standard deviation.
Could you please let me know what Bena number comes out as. 0.079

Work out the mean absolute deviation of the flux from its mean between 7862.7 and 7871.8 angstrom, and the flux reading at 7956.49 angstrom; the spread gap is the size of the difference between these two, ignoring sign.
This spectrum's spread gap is 4.19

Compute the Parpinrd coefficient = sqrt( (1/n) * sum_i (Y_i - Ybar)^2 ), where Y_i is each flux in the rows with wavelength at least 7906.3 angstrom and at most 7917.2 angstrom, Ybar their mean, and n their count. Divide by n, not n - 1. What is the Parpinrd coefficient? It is 0.095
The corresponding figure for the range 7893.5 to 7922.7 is 0.104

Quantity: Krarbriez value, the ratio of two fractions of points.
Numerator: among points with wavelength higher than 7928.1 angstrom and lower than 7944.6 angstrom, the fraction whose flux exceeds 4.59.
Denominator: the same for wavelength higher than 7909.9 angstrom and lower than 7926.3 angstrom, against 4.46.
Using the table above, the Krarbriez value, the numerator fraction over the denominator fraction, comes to 0.33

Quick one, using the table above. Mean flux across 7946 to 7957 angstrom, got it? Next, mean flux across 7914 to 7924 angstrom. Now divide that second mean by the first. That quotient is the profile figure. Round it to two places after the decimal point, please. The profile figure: 0.99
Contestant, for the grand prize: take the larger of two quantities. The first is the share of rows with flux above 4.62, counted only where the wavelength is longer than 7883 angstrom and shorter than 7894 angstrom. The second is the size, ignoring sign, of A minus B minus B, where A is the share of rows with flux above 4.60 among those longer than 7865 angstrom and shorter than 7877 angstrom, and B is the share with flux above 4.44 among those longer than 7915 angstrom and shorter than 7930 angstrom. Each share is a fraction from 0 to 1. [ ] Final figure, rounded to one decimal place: 0.7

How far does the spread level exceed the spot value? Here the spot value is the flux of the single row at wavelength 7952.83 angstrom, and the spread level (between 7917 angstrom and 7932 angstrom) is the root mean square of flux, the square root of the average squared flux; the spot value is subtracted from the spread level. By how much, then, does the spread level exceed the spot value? -0.22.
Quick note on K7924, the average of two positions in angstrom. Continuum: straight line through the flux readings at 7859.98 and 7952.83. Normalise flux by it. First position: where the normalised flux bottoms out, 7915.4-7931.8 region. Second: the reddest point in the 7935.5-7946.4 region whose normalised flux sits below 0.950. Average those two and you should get 7935.5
